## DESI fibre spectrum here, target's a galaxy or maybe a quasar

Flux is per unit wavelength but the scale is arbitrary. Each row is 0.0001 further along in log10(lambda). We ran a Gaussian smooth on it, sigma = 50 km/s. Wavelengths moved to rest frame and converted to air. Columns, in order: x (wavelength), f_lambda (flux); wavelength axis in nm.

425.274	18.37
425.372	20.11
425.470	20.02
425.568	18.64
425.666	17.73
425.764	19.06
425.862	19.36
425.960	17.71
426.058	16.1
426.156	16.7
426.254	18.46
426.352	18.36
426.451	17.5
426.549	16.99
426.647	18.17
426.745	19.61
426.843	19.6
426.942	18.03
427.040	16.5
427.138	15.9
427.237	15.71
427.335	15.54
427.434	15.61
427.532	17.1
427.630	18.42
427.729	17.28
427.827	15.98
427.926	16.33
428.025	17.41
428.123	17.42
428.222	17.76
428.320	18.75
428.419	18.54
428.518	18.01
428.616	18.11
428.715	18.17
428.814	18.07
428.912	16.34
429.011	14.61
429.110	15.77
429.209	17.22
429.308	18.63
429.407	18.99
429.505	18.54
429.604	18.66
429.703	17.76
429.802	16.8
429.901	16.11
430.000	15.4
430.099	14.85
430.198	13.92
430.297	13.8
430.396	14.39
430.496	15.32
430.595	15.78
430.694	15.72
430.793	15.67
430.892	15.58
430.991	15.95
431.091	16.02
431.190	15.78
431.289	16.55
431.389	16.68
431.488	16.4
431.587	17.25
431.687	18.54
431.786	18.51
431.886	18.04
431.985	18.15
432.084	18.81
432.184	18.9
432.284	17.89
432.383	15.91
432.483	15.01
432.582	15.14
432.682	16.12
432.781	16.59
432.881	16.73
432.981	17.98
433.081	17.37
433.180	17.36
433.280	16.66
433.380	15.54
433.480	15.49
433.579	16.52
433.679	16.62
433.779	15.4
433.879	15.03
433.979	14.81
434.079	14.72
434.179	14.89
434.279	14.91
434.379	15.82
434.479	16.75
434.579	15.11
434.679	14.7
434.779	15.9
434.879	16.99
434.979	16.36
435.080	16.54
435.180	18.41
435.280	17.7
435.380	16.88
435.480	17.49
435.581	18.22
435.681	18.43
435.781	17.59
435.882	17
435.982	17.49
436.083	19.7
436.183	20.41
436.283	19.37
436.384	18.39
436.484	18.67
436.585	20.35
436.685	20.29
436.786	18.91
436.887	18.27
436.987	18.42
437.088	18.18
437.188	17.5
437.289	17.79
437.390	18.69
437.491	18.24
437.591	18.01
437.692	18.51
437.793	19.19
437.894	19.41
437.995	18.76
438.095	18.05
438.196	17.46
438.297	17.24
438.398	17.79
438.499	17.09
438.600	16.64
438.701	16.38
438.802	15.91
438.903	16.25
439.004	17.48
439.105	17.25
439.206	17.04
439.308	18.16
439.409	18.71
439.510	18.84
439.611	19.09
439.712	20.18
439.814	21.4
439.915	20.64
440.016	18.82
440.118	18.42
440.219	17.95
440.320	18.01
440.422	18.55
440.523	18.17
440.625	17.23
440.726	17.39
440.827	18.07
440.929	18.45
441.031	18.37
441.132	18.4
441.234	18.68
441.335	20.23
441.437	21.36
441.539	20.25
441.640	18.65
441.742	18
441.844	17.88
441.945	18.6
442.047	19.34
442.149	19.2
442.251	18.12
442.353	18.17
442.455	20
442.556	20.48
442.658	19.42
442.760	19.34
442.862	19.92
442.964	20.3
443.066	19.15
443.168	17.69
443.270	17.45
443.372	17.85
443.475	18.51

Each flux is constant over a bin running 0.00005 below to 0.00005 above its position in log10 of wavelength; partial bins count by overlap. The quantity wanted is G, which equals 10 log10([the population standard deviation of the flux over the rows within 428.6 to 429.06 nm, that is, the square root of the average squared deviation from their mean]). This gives 1.5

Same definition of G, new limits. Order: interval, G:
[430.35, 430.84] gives -2.9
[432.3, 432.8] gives -2.2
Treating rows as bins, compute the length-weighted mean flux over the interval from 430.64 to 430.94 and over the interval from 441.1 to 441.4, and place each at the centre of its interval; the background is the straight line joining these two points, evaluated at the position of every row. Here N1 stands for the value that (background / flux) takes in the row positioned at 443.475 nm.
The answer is 1.08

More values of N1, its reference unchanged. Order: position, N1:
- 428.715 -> 0.82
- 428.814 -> 0.83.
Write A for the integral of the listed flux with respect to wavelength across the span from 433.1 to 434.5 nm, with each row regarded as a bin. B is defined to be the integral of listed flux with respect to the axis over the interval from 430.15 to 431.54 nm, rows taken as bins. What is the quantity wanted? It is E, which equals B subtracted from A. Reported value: 0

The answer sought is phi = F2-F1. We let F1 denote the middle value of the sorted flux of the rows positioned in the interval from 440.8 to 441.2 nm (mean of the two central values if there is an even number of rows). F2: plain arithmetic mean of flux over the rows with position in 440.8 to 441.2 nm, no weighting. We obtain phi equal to -0.06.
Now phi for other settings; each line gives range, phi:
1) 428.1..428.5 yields -0.03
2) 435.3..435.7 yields -0.10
